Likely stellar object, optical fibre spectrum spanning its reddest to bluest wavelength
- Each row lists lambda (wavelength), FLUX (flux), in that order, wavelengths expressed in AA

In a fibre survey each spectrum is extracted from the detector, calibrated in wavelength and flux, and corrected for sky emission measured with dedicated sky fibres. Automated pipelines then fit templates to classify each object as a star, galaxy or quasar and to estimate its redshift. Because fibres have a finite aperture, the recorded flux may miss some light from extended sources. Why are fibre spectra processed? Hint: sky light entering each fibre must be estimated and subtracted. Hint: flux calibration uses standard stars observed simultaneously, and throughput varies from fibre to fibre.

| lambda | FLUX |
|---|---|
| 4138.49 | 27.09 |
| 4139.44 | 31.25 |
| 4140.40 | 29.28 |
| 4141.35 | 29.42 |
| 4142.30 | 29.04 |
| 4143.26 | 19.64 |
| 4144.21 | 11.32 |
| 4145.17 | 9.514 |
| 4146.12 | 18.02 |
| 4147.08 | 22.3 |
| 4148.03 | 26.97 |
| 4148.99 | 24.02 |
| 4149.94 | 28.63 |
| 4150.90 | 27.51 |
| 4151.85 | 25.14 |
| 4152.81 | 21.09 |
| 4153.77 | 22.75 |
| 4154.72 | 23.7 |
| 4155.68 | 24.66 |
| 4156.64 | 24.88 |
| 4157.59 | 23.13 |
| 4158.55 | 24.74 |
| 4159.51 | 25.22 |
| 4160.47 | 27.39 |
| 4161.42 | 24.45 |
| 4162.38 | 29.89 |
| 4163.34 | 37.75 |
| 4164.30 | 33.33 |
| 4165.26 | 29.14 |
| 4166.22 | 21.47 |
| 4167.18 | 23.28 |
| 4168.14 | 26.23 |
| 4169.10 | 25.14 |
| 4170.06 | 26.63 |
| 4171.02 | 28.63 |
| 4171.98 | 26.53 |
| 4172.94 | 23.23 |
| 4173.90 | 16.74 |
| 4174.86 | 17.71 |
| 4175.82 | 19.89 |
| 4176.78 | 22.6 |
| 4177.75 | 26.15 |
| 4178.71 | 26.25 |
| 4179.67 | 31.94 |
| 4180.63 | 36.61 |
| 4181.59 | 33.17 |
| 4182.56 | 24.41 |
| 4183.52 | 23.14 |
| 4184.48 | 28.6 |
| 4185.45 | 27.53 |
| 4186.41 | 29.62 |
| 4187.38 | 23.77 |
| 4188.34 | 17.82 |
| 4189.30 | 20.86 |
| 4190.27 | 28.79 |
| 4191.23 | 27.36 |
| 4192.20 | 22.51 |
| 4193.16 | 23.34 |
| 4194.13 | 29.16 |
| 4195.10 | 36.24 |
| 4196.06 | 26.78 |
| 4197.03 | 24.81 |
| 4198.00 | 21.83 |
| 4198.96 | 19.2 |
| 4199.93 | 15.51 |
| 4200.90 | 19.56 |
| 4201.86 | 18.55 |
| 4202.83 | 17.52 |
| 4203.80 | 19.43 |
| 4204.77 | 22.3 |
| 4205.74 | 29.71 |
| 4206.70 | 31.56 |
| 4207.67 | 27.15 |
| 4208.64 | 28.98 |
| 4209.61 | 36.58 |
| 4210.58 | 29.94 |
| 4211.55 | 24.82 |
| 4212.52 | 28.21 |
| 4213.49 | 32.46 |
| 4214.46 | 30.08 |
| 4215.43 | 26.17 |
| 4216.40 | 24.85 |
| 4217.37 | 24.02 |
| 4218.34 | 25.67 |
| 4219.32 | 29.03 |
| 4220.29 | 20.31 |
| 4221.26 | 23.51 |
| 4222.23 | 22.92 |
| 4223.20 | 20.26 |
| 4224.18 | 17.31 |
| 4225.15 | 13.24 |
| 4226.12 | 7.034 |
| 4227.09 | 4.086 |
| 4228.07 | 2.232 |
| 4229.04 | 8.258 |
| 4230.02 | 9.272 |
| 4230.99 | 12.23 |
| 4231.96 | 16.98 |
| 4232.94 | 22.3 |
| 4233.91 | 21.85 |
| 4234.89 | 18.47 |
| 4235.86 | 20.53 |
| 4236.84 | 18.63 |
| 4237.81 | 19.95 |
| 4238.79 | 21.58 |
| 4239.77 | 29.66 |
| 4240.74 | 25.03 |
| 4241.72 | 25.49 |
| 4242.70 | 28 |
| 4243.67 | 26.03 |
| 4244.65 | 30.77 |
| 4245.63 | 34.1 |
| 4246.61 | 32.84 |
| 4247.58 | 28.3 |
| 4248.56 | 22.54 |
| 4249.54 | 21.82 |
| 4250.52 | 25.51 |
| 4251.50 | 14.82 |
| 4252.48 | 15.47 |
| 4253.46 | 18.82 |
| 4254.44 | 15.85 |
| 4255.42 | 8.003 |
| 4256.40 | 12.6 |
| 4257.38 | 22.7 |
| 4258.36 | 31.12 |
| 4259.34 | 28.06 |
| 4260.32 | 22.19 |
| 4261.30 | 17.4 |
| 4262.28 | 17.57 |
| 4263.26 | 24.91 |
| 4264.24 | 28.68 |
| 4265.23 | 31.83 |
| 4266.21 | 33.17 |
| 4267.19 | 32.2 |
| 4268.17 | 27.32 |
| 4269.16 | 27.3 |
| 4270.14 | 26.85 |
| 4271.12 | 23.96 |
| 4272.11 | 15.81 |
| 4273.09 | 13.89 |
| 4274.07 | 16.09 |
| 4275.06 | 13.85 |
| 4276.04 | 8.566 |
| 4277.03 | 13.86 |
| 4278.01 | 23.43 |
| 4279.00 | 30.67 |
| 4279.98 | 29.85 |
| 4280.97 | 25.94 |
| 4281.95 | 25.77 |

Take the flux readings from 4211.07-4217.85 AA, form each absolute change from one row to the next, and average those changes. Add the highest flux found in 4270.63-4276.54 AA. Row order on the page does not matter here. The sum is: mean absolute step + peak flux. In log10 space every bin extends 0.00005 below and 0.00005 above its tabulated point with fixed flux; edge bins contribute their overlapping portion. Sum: 26.6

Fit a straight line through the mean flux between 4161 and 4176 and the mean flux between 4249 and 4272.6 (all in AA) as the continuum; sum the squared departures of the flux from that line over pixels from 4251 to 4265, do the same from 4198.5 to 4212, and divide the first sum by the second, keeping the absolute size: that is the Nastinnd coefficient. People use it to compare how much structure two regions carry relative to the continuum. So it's 1.30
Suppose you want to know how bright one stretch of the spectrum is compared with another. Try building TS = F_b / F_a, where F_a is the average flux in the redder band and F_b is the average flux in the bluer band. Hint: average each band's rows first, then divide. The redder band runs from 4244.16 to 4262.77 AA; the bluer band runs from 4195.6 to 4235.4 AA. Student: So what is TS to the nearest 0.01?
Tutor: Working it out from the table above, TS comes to 0.96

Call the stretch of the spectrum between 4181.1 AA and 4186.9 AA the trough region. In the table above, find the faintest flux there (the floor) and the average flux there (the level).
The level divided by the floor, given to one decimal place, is 1.2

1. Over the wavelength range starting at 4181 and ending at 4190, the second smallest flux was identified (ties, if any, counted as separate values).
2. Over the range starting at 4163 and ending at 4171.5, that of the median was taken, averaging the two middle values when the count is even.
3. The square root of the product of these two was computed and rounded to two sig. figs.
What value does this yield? 24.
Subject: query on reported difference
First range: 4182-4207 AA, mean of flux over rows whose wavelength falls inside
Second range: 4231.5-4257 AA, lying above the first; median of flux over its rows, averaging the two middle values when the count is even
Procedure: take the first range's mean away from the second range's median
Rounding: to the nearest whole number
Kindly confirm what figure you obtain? -2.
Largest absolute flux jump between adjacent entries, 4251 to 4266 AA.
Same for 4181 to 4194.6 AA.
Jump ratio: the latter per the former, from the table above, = 0.9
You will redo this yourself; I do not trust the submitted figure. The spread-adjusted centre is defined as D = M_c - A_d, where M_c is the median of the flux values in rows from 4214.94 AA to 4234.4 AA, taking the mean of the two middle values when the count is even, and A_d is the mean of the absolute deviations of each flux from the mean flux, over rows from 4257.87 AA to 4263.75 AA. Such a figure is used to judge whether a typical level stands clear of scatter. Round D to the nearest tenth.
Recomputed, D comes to 15.8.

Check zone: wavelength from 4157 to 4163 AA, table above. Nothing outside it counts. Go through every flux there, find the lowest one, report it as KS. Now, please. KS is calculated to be 23.13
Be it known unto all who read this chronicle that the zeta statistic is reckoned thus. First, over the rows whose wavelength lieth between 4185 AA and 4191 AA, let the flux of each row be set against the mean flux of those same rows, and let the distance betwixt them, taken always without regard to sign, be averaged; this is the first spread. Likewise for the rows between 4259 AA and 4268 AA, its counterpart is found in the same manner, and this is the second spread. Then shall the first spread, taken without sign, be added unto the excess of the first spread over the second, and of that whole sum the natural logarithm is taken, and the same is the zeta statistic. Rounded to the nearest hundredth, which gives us 1.01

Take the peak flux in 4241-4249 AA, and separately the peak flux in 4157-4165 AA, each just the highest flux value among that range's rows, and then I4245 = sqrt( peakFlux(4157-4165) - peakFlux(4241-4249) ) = 1.9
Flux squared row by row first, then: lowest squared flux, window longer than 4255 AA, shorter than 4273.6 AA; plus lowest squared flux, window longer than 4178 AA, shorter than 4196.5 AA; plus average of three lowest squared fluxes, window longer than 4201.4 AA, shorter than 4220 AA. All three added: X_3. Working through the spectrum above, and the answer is 724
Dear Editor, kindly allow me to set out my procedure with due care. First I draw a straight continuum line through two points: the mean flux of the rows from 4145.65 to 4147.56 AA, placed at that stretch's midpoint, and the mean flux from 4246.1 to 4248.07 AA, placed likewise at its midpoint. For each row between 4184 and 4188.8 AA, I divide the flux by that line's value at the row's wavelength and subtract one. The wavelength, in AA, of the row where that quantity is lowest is 4188.34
